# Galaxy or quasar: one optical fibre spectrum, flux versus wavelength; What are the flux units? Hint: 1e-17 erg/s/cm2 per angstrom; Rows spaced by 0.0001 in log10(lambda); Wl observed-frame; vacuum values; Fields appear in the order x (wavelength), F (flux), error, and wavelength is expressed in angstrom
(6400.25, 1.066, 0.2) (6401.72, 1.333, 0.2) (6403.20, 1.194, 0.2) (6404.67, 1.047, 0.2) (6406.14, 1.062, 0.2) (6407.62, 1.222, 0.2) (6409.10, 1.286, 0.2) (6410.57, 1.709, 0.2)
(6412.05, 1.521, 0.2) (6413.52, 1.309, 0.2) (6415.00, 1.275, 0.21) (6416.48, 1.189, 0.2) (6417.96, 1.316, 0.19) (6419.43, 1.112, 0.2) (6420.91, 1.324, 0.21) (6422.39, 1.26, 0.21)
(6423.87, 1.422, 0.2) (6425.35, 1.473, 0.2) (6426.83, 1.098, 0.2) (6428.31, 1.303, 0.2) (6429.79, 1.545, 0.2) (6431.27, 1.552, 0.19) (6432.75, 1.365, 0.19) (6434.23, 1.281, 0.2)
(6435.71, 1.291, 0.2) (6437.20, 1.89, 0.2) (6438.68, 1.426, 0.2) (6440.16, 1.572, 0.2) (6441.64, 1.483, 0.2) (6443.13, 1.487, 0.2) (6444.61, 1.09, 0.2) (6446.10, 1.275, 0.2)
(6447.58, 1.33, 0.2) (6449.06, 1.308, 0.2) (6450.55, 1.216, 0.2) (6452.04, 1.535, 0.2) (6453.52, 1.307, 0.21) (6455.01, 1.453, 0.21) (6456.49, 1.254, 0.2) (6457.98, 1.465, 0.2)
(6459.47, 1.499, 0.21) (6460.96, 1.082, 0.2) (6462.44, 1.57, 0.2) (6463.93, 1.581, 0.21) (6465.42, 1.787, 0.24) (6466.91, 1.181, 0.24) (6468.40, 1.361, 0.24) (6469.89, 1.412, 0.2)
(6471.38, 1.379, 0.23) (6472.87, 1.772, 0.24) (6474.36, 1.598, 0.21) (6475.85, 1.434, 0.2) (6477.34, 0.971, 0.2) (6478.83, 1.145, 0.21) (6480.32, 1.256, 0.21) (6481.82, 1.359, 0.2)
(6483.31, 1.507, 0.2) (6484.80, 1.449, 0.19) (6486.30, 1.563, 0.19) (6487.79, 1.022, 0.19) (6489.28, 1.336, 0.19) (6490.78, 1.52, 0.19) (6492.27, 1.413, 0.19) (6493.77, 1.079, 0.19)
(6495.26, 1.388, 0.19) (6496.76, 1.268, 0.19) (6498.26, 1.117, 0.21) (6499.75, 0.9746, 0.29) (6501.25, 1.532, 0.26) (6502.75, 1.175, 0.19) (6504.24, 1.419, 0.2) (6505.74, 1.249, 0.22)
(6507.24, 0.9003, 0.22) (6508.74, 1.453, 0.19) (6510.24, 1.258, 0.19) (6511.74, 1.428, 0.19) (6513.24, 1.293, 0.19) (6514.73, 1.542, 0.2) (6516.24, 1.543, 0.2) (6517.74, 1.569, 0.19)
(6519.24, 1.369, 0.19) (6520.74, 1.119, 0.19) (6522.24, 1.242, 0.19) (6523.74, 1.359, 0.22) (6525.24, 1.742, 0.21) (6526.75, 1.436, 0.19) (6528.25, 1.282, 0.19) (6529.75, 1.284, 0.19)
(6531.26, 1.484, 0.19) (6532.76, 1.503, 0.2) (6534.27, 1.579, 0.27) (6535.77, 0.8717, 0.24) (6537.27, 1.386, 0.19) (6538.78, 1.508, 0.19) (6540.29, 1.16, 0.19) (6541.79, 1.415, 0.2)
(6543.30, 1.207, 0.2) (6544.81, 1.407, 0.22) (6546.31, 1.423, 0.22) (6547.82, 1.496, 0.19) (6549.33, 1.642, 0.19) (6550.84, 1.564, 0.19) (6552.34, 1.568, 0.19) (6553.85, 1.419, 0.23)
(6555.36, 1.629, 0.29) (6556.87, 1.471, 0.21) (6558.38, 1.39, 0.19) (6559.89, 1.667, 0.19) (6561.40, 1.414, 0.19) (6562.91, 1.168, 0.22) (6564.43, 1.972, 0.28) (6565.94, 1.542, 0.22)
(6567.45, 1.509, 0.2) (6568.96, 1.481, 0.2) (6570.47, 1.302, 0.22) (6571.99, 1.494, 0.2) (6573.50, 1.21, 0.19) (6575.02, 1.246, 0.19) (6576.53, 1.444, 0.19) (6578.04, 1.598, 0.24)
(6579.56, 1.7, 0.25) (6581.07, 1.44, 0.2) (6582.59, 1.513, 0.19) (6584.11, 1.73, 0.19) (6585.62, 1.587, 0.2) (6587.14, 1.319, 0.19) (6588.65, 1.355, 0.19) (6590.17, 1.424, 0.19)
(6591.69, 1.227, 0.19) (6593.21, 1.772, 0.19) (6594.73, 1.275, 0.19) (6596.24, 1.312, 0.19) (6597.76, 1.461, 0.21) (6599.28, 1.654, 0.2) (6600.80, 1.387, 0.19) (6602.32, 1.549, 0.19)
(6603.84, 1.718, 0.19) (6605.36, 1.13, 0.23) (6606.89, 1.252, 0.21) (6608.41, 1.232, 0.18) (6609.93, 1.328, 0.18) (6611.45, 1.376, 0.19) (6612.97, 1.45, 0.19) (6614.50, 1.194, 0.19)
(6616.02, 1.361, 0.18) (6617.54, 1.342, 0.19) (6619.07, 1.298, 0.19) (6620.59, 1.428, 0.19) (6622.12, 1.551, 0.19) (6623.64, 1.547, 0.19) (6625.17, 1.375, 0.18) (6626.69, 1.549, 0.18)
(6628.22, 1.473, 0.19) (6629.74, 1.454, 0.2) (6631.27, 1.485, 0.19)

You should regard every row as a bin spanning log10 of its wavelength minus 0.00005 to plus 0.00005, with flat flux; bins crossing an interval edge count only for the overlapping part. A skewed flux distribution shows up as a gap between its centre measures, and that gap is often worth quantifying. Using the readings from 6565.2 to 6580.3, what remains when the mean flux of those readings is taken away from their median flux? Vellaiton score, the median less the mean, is 0.035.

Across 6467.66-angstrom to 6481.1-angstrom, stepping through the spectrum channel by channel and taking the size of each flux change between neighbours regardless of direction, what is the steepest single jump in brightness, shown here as 0.5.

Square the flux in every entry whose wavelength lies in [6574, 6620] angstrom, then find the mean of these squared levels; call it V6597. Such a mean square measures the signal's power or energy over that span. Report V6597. 2.05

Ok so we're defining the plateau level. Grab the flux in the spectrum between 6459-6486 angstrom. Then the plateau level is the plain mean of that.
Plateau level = 1.41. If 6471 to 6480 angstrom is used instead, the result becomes 1.38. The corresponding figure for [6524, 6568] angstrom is 1.45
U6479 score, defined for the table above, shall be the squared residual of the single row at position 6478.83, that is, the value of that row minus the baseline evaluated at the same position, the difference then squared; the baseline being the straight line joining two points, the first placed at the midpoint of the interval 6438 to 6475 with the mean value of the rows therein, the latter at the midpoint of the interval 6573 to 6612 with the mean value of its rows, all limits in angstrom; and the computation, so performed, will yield 0.08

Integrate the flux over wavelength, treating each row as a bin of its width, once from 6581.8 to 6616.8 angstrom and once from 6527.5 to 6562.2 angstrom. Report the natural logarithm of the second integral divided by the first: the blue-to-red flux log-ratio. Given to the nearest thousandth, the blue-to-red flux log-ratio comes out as -0.003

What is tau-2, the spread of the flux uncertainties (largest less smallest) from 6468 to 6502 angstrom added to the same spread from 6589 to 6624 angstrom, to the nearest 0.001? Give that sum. 0.150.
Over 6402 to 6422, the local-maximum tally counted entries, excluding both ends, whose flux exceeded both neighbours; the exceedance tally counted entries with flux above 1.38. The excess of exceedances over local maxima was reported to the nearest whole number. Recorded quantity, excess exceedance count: 0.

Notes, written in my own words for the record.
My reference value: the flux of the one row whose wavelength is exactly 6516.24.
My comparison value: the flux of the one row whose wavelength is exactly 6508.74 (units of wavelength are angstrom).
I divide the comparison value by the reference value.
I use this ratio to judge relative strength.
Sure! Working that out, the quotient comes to 0.9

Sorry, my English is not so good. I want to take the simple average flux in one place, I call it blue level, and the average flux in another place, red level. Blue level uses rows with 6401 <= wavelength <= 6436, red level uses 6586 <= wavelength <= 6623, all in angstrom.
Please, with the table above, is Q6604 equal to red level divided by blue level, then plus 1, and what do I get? 2.06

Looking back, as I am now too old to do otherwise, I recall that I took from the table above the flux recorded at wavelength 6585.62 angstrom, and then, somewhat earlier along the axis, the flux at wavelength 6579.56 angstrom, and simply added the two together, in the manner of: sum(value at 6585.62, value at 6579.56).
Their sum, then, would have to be 3.29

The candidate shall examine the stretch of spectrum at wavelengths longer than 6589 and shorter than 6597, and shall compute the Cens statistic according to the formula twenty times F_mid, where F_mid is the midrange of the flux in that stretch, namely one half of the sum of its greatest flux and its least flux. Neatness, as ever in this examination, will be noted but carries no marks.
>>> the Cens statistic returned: 30.0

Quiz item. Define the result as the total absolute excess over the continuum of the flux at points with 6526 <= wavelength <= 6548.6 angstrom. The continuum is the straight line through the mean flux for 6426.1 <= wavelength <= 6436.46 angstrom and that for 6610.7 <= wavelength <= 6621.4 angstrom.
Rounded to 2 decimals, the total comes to 2.09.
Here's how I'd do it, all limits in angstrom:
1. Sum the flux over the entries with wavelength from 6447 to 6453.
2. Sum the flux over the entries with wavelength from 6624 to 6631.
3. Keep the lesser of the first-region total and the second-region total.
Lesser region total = 5.39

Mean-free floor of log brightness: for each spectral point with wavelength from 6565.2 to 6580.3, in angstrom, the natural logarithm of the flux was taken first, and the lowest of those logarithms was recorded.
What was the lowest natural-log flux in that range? 0.19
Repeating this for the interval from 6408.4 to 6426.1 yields 0.11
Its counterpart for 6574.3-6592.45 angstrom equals 0.20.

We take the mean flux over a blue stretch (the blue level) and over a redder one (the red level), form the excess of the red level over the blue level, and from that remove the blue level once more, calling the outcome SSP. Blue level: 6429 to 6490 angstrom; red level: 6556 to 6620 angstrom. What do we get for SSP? -1.36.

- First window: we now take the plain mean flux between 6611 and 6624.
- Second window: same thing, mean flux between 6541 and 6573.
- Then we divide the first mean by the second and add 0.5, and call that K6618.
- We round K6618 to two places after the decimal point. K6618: 1.44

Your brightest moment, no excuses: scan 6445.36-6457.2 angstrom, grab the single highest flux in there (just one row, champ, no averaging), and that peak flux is 1.535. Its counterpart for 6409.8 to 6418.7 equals 1.709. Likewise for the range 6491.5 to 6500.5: 1.413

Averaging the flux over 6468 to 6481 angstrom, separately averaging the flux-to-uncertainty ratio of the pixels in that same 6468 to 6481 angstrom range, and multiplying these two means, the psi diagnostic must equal 8.7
